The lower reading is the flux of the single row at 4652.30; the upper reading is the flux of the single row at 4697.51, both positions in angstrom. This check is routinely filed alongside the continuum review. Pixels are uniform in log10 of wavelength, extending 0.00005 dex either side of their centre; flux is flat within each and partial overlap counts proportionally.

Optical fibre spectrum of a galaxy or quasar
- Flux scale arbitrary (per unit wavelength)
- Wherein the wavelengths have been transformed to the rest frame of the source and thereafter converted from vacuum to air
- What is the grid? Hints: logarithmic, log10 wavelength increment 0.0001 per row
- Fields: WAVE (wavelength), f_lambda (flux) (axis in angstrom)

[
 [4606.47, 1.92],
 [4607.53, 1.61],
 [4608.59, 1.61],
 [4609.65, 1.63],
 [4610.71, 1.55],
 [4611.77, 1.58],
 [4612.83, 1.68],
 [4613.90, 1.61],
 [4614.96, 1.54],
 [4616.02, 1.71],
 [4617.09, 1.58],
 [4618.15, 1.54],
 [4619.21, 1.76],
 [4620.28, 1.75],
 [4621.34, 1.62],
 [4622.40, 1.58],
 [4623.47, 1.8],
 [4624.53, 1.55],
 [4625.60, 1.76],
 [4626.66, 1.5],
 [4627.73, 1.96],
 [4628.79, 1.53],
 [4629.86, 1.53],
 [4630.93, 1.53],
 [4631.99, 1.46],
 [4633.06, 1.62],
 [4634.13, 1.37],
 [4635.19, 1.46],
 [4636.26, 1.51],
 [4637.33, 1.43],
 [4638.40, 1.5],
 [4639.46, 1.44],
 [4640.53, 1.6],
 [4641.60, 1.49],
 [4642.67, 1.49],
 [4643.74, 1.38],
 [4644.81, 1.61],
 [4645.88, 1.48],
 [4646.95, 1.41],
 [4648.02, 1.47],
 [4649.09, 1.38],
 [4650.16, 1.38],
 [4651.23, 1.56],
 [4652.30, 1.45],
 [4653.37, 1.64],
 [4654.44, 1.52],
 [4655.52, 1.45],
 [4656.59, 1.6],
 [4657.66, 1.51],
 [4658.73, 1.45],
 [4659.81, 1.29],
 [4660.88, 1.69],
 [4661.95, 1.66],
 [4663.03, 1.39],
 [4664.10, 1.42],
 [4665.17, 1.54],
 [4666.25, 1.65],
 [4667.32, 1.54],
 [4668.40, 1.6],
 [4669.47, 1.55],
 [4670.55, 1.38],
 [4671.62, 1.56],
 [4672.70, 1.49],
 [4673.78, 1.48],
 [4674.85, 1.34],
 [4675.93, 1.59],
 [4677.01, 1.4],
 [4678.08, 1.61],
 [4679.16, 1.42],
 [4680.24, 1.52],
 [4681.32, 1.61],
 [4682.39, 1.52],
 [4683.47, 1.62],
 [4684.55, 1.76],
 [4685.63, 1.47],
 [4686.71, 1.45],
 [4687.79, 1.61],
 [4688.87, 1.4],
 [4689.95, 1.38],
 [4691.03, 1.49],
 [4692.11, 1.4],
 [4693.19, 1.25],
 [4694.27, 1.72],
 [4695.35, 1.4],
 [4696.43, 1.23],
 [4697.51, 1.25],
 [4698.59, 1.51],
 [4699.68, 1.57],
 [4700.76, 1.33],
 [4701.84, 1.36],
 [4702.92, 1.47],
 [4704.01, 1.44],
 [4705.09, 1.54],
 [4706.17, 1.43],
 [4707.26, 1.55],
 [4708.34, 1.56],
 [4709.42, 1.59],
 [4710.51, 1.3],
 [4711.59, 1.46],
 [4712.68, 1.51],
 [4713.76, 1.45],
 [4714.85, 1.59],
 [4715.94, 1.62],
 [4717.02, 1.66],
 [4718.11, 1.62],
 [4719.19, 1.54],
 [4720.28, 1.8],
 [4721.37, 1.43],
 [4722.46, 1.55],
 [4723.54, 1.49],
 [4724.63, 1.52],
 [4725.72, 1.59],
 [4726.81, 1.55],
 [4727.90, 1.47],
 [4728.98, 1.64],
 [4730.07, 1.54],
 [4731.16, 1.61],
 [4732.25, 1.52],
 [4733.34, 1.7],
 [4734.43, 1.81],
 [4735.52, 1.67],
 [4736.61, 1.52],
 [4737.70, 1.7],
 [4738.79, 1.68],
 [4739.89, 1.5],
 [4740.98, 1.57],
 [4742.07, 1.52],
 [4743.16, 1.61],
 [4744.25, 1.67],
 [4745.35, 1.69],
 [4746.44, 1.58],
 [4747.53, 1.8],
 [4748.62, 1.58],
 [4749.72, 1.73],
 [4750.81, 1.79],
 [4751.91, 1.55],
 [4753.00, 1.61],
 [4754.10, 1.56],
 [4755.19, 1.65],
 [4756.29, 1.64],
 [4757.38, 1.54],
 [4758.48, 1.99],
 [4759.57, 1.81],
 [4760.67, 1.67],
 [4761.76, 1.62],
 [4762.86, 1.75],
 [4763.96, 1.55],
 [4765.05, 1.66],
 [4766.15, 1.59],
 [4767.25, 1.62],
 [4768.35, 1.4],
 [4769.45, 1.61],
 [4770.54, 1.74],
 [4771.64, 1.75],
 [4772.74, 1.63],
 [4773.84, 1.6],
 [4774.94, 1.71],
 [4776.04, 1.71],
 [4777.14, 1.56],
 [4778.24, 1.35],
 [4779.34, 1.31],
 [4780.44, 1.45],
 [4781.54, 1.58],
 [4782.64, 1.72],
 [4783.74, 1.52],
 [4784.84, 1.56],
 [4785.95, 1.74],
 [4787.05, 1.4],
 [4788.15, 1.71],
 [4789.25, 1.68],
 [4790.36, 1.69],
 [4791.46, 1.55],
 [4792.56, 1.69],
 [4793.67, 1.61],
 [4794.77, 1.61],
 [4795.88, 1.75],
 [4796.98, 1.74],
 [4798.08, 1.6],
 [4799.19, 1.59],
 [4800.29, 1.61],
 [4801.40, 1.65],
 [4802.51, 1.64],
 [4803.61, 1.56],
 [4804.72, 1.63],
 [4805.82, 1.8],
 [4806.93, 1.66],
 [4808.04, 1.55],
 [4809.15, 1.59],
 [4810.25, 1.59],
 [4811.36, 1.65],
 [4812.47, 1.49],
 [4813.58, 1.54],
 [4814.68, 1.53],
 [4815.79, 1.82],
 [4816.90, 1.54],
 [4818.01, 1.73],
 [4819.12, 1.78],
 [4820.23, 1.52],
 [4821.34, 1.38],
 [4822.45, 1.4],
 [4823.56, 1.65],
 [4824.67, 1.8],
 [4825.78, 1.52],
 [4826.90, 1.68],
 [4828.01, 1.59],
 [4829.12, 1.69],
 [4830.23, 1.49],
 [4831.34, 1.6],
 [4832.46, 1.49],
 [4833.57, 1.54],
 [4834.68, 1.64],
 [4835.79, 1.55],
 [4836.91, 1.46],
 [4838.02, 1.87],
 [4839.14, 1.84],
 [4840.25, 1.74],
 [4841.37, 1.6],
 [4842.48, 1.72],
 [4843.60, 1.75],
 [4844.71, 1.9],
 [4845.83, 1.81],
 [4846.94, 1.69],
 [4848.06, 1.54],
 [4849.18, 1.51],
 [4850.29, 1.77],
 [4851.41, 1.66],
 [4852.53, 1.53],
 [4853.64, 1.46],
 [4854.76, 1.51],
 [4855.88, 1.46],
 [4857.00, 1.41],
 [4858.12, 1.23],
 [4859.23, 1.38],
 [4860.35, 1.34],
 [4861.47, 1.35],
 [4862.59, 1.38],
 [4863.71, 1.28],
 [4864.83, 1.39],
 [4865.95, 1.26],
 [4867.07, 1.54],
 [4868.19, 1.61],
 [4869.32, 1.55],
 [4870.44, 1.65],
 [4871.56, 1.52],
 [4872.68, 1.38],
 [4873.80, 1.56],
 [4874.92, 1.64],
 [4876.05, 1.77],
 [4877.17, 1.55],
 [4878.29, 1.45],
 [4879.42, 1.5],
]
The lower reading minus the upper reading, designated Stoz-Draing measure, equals 0.20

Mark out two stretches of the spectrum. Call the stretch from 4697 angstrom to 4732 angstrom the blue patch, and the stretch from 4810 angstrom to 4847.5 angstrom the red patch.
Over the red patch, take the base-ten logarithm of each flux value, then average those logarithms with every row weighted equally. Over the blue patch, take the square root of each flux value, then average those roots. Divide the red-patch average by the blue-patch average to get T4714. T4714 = 0.172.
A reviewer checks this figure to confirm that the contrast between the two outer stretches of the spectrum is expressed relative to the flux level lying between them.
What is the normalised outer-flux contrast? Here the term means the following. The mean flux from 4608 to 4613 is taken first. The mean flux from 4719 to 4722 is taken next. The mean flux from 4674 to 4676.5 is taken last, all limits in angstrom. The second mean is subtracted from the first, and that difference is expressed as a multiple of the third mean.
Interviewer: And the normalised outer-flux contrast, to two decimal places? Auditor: 0.01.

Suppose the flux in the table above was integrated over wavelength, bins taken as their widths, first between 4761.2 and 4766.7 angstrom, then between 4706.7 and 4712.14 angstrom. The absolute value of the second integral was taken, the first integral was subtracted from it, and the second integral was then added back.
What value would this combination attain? 7.2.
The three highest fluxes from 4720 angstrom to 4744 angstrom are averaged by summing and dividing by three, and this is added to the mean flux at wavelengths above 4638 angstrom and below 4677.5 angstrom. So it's 3.27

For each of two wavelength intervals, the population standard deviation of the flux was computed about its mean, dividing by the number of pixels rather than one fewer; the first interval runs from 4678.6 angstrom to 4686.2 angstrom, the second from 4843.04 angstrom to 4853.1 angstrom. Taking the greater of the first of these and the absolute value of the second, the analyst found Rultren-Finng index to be 0.129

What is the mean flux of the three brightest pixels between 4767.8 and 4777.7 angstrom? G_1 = 1.73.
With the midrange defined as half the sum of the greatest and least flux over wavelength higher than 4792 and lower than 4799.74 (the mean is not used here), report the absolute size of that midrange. 1.67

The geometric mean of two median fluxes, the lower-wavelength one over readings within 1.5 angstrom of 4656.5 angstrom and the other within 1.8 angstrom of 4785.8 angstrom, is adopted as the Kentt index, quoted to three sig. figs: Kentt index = 1.53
